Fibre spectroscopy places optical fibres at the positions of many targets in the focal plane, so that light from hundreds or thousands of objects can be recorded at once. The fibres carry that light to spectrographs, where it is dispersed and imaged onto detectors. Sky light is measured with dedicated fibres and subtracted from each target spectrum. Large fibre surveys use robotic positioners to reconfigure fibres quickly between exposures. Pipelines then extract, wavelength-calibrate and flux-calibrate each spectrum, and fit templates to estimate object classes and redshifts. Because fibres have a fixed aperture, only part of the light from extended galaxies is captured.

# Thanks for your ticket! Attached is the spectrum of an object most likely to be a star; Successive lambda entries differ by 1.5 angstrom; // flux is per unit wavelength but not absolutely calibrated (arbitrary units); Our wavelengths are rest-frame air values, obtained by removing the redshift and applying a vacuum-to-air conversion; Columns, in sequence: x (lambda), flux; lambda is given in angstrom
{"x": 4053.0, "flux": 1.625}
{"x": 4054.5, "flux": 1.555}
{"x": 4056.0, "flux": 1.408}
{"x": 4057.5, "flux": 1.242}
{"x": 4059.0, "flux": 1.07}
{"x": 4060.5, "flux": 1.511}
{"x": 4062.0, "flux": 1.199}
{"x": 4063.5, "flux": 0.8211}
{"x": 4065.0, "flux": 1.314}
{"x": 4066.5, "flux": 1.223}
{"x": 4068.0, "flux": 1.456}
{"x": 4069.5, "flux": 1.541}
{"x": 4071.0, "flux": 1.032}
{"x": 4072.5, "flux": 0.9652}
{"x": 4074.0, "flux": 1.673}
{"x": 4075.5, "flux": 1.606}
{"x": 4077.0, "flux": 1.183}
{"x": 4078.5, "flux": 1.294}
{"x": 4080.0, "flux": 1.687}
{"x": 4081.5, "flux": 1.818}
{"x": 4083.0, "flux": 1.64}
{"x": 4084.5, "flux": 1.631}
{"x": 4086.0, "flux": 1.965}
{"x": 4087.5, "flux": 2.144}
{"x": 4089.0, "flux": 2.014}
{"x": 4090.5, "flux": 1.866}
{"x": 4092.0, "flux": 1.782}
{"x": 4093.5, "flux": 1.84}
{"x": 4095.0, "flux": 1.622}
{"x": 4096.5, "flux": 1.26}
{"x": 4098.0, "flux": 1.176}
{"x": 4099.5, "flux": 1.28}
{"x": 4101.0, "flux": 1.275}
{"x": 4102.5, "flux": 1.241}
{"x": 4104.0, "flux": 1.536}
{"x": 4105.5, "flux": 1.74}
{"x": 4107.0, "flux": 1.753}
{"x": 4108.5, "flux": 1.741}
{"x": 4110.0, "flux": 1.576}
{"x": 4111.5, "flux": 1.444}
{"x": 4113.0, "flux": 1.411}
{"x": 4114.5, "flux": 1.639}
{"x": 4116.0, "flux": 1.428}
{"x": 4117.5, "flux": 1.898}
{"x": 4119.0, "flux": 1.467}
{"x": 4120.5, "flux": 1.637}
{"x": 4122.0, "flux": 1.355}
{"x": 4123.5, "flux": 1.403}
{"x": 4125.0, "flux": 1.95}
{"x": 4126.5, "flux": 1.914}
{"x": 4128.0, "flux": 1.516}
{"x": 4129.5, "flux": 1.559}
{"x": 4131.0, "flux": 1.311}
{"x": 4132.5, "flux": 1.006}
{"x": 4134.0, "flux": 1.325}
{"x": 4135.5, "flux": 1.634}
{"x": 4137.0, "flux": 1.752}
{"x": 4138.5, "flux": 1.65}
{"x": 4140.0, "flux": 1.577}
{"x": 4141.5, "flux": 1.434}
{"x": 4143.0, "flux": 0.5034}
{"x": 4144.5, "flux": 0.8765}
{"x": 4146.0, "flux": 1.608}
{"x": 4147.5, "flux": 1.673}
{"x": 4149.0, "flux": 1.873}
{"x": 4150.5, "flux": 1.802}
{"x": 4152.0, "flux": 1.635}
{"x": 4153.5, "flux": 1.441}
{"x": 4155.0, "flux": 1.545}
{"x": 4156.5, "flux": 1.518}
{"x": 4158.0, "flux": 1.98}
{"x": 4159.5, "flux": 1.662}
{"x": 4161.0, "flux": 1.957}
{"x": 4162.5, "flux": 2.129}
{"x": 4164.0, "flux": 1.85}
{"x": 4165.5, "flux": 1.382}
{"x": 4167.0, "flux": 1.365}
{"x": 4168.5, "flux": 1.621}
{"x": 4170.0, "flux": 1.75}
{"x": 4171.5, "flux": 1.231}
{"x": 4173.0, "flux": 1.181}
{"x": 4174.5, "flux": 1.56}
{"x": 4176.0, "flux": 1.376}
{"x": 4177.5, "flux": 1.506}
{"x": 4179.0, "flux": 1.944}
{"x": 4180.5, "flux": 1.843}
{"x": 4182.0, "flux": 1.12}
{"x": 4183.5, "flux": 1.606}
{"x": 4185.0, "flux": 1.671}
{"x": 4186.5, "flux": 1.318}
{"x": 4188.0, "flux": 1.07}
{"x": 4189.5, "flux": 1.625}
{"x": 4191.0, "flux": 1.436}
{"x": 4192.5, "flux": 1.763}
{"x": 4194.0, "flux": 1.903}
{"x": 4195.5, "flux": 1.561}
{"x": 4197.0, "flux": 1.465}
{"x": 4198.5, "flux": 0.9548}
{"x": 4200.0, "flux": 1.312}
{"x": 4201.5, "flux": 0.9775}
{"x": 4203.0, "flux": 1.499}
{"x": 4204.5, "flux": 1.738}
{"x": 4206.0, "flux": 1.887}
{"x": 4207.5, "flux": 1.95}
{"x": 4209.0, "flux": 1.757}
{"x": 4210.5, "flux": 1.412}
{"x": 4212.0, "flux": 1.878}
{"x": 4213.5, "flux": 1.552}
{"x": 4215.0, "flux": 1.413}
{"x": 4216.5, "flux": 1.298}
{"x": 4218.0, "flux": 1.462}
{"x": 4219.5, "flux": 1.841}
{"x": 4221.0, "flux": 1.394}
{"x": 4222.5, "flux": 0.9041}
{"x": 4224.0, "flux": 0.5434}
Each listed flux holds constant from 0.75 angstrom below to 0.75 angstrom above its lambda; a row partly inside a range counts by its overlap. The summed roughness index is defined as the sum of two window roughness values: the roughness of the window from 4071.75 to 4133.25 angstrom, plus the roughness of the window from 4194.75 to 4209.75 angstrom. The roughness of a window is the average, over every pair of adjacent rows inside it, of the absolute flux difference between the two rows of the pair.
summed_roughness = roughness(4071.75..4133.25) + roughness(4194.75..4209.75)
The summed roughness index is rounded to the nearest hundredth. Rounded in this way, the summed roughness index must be 0.47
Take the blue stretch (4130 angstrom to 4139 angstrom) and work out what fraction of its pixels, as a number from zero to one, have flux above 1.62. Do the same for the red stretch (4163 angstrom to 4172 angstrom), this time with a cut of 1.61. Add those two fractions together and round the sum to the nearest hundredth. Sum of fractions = 1.00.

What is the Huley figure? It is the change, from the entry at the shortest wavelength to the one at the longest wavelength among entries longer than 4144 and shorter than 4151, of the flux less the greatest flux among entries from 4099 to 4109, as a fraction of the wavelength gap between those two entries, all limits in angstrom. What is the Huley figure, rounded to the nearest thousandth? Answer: 0.154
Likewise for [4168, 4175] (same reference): -0.010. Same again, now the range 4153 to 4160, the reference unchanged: 0.037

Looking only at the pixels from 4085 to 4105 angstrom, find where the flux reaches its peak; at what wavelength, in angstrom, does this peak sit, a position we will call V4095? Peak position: 4087.5 angstrom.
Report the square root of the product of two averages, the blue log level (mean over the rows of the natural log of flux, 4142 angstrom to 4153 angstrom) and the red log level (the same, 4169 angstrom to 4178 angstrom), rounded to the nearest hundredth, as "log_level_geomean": 0.31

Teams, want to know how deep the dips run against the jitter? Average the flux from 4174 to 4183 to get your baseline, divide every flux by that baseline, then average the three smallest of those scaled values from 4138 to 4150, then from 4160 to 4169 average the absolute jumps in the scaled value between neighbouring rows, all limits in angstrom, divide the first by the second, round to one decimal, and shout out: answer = 3.9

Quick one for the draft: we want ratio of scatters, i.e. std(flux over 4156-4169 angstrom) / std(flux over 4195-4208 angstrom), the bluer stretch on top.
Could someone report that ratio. 0.77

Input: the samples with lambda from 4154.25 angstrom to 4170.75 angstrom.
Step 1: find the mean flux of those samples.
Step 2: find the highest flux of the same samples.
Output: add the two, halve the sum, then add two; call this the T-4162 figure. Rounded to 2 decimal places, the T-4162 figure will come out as 3.92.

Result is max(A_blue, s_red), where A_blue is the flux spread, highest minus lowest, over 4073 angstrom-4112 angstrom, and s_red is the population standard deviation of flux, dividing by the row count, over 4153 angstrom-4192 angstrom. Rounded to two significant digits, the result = 0.97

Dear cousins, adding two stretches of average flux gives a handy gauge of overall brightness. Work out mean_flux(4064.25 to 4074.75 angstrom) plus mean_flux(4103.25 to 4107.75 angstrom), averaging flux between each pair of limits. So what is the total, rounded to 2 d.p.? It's 2.99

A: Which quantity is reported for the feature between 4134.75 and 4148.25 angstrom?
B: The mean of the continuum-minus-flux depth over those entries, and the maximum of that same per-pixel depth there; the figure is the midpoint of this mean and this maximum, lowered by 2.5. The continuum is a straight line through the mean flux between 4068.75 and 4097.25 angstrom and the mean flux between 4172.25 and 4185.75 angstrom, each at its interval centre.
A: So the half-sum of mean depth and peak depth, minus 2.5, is -1.90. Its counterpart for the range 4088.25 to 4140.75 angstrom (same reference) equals -2.21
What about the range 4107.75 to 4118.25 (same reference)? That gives -2.42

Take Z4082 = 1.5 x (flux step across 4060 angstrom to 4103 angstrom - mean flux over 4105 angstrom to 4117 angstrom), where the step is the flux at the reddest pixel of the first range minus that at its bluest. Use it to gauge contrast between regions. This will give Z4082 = -2.8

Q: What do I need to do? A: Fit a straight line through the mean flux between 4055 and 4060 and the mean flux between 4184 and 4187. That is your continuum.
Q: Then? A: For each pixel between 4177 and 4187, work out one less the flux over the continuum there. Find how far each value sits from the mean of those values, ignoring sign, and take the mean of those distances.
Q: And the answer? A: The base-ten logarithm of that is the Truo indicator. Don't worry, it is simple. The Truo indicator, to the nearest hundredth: -0.83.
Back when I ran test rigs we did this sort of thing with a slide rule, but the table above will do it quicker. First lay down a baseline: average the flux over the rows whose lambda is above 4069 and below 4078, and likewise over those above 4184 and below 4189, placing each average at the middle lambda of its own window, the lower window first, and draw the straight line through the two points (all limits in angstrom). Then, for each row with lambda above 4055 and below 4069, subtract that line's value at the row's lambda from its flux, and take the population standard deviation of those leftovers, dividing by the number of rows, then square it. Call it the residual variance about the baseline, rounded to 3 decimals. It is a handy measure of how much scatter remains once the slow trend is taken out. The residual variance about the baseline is 0.040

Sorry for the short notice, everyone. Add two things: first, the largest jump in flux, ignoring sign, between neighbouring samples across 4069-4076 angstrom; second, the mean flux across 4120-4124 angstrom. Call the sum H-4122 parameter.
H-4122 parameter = 2.17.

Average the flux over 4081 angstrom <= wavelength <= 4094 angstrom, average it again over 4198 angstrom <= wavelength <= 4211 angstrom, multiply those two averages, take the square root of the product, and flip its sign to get -1.67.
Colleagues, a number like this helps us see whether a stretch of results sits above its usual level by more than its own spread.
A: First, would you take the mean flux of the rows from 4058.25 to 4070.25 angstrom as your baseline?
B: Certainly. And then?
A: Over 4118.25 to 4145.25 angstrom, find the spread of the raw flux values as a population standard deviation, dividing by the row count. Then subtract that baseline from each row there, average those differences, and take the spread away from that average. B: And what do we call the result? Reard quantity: -0.18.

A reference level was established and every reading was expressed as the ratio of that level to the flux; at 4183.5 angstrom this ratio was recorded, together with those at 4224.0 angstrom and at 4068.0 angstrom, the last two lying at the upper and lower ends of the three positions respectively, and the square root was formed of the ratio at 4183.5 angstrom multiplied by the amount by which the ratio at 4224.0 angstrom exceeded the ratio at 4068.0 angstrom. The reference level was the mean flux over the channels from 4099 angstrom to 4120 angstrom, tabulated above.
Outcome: 1.30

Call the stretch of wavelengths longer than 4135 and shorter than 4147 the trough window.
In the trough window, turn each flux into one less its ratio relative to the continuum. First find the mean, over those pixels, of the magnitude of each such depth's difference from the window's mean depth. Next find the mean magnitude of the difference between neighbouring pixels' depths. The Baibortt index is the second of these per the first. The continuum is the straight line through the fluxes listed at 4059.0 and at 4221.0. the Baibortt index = 1.02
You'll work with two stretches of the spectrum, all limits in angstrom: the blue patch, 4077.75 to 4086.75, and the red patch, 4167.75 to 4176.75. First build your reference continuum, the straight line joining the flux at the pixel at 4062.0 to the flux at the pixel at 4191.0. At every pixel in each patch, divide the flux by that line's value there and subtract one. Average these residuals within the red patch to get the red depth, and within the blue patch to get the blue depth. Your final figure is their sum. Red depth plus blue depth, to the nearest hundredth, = 0.39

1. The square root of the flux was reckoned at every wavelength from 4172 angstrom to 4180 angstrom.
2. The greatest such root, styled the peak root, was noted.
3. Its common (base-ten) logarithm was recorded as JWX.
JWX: 0.144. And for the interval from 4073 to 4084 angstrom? 0.130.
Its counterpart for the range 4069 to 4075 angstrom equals 0.112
